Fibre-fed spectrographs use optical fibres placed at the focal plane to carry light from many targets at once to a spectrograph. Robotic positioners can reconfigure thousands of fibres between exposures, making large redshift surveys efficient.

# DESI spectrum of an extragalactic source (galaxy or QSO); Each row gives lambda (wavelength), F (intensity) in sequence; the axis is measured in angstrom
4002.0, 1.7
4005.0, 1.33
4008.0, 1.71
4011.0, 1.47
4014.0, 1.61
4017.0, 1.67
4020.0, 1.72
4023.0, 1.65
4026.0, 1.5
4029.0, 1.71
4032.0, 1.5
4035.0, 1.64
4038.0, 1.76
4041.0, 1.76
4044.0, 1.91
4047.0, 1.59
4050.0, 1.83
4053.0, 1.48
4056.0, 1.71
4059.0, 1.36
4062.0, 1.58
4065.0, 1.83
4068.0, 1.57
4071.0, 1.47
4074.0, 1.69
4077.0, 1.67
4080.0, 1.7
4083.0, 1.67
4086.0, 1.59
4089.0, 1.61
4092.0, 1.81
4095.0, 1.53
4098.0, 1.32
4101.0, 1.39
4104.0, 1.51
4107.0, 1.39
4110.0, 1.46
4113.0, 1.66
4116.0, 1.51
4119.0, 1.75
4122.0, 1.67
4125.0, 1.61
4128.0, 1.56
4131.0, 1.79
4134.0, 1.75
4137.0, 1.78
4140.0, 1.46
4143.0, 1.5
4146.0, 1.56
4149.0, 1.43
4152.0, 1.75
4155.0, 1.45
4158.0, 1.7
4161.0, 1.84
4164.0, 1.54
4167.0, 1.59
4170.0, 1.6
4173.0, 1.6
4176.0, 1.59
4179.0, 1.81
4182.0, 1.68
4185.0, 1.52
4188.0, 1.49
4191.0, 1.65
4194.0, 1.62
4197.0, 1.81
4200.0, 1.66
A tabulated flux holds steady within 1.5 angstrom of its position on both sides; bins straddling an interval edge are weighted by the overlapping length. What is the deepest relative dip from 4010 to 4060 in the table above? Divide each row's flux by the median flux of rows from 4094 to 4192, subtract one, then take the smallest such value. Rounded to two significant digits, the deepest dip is -0.14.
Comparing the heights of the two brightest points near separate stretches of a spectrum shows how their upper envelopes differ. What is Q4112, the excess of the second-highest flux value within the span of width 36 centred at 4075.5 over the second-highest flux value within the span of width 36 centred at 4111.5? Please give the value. 0.14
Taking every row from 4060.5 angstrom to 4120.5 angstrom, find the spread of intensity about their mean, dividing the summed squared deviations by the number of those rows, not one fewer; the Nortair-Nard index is 0.136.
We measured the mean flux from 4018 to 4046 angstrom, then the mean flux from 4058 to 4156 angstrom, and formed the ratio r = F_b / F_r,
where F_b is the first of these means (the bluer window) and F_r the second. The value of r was 1.06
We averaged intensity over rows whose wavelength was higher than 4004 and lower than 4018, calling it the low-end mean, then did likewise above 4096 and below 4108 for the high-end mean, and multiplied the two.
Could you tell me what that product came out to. 2.2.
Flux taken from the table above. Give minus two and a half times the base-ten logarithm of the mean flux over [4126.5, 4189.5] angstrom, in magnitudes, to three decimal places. -0.523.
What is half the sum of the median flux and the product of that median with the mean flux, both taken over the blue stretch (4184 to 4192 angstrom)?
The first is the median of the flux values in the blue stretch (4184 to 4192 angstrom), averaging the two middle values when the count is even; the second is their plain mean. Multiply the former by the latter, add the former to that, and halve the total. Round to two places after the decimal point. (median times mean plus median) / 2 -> 1.94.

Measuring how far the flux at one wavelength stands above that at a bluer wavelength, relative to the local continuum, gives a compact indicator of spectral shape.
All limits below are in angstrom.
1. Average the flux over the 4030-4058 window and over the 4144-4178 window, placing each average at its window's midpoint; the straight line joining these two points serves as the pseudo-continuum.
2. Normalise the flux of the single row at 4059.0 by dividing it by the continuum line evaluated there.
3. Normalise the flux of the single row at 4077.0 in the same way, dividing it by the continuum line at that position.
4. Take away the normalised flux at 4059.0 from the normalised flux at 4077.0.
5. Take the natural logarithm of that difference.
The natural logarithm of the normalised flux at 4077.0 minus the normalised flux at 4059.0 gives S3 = -1.65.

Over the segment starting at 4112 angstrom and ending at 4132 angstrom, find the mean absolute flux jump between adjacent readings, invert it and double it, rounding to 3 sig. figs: 14.8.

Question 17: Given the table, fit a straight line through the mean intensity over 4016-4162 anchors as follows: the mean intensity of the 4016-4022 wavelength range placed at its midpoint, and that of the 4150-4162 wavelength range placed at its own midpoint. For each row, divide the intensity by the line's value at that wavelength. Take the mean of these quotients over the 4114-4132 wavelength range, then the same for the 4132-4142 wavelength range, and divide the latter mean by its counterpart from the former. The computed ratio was 1.01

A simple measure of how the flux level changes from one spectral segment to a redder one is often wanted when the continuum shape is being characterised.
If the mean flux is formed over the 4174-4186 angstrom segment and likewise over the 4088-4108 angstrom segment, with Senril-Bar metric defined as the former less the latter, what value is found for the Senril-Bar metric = 0.14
